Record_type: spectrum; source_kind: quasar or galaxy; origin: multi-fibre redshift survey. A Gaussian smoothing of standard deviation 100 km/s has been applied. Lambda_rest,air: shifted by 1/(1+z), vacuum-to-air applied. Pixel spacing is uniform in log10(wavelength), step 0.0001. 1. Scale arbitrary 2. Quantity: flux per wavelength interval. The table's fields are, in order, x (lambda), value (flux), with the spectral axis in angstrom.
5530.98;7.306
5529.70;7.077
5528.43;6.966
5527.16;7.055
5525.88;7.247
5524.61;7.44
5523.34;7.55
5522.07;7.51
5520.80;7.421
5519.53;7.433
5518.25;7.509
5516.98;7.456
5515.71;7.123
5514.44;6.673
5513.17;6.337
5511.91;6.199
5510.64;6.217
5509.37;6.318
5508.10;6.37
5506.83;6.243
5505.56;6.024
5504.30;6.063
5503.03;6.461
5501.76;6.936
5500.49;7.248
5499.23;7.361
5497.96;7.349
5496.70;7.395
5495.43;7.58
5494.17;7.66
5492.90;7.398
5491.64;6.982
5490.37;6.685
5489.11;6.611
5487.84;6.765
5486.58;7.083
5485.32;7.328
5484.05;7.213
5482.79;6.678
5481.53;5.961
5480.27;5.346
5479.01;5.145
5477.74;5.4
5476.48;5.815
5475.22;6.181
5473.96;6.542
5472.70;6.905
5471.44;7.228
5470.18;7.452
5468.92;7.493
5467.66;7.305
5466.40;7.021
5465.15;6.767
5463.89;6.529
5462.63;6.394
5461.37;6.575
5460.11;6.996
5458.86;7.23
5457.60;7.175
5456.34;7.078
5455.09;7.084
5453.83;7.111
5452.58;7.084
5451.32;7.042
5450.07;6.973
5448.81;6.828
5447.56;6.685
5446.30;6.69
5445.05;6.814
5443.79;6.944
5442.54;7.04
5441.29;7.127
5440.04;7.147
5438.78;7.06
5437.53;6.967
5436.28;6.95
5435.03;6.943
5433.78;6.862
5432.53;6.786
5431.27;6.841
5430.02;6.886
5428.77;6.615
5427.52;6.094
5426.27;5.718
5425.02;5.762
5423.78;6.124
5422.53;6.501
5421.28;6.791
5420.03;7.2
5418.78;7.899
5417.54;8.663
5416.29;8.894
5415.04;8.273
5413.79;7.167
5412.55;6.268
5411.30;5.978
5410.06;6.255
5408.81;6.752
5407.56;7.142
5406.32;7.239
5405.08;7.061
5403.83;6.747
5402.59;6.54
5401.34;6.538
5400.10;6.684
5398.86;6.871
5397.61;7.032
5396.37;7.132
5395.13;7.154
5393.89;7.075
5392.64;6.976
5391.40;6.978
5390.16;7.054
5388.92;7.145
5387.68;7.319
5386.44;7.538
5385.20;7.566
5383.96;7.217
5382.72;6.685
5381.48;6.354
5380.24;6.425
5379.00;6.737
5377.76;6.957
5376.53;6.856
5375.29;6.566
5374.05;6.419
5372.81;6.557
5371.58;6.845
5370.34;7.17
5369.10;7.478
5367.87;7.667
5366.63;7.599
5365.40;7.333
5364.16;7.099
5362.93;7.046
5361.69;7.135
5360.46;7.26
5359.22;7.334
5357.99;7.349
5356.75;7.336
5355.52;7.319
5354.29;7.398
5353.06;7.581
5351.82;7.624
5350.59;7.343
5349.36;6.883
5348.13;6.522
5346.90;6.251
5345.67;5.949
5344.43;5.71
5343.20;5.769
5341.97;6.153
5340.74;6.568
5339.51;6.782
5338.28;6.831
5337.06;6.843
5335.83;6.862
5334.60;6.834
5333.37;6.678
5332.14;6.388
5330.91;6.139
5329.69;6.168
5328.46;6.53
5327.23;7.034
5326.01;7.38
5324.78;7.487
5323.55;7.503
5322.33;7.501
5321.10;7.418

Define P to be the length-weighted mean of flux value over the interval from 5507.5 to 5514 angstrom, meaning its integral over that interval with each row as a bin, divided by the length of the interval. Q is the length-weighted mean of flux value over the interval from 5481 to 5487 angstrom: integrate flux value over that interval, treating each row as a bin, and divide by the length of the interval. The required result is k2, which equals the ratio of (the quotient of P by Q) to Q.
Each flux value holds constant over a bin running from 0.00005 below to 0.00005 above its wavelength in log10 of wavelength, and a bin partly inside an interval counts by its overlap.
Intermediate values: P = 6.3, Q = 6.9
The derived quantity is 0.13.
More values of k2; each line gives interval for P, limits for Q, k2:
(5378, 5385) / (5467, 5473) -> 0.13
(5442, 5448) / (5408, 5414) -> 0.16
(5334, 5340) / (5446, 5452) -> 0.15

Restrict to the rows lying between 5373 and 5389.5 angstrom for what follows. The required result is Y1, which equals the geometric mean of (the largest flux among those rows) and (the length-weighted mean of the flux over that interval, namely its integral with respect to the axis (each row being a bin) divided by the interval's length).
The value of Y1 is 7.2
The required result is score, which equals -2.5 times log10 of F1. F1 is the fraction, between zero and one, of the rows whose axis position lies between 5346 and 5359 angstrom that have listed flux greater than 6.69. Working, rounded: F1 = 0.80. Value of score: 0.24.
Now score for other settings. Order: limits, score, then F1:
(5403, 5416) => 0.39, 0.70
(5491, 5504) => 0.11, 0.90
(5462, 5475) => 0.39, 0.70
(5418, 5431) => 0.99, 0.40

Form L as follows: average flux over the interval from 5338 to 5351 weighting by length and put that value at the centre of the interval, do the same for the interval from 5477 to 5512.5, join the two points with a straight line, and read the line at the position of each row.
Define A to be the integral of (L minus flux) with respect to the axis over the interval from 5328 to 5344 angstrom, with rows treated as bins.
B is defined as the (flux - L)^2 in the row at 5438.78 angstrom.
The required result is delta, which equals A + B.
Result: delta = -1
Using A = -2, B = 0.3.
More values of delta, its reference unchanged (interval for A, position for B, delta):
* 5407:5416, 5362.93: -3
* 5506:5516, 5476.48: 3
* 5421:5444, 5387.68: -3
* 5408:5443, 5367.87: -12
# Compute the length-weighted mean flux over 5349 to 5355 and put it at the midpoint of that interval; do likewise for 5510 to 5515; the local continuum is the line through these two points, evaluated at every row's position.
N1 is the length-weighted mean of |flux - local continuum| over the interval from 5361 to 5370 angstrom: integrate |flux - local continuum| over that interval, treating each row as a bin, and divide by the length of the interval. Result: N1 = 0.22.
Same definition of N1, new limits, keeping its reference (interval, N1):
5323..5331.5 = 0.66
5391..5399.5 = 0.10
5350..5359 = 0.08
